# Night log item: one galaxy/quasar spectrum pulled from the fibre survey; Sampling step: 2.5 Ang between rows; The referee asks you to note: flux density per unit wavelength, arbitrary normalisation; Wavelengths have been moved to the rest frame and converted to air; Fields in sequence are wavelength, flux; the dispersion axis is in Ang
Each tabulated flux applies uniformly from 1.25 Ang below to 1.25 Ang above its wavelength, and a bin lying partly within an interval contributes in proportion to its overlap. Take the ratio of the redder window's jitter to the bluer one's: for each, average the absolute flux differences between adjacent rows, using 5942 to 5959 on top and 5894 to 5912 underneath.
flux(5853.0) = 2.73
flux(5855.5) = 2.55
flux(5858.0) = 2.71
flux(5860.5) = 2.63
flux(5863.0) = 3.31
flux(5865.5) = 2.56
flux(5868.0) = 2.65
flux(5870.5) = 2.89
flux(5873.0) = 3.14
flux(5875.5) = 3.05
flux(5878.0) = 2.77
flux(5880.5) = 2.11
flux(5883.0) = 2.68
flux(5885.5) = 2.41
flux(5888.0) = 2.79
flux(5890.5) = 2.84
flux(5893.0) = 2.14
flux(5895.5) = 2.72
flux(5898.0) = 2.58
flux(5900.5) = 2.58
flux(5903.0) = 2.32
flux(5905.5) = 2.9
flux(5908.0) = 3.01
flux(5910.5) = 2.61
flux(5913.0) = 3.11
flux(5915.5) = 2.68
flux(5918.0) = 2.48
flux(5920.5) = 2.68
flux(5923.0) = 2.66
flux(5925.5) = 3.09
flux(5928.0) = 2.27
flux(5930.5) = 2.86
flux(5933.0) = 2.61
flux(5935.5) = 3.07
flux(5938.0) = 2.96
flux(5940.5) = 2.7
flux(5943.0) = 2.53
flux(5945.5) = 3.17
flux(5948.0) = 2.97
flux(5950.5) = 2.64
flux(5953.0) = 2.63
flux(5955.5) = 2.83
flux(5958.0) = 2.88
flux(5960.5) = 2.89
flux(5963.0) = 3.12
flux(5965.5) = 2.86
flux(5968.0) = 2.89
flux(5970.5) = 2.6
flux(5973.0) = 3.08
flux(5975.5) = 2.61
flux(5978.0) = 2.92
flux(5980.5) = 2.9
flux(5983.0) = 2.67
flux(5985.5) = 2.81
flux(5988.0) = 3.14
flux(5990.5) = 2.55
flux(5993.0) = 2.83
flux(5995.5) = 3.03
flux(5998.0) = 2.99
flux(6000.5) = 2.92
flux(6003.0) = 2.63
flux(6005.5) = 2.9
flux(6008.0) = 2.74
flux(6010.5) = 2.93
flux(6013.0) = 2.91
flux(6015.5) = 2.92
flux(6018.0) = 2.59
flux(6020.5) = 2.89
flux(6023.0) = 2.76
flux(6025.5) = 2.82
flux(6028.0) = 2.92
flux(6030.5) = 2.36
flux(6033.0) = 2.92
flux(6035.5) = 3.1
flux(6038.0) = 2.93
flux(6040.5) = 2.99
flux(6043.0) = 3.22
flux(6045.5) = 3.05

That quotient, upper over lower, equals 1.0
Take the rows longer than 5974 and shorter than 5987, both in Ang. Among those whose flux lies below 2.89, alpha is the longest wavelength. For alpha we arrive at 5985.5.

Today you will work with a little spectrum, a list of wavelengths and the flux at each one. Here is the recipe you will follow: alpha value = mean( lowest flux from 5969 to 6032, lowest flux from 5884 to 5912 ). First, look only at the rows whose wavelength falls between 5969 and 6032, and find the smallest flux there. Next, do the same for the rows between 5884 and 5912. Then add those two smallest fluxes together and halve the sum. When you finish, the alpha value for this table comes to 2.25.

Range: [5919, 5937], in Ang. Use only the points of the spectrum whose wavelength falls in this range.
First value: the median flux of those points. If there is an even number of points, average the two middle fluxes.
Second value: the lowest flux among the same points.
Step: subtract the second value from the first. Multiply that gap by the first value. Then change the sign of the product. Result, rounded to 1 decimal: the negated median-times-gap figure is -1.1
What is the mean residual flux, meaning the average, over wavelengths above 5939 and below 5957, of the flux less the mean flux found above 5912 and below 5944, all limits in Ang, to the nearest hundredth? 0.04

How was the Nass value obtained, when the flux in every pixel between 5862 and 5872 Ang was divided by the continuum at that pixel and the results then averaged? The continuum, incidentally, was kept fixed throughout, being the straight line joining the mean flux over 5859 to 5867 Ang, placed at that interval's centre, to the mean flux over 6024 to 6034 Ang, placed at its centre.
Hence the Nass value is 1.01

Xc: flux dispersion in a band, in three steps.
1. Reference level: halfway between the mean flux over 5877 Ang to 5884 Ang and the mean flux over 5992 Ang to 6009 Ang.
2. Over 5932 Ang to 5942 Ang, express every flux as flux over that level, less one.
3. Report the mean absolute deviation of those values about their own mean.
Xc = 0.067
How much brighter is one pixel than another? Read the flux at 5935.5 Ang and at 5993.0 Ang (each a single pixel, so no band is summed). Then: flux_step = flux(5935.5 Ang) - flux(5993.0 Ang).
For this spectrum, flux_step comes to 0.24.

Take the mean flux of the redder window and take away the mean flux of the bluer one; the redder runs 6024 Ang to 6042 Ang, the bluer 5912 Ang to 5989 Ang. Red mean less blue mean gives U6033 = 0.05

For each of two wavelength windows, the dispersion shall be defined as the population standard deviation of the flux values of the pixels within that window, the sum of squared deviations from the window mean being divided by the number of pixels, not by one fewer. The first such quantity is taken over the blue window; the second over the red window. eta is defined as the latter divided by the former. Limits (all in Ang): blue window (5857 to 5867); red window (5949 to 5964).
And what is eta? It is 0.56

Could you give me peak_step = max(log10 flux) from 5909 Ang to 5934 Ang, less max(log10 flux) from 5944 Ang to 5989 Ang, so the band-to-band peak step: -0.008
